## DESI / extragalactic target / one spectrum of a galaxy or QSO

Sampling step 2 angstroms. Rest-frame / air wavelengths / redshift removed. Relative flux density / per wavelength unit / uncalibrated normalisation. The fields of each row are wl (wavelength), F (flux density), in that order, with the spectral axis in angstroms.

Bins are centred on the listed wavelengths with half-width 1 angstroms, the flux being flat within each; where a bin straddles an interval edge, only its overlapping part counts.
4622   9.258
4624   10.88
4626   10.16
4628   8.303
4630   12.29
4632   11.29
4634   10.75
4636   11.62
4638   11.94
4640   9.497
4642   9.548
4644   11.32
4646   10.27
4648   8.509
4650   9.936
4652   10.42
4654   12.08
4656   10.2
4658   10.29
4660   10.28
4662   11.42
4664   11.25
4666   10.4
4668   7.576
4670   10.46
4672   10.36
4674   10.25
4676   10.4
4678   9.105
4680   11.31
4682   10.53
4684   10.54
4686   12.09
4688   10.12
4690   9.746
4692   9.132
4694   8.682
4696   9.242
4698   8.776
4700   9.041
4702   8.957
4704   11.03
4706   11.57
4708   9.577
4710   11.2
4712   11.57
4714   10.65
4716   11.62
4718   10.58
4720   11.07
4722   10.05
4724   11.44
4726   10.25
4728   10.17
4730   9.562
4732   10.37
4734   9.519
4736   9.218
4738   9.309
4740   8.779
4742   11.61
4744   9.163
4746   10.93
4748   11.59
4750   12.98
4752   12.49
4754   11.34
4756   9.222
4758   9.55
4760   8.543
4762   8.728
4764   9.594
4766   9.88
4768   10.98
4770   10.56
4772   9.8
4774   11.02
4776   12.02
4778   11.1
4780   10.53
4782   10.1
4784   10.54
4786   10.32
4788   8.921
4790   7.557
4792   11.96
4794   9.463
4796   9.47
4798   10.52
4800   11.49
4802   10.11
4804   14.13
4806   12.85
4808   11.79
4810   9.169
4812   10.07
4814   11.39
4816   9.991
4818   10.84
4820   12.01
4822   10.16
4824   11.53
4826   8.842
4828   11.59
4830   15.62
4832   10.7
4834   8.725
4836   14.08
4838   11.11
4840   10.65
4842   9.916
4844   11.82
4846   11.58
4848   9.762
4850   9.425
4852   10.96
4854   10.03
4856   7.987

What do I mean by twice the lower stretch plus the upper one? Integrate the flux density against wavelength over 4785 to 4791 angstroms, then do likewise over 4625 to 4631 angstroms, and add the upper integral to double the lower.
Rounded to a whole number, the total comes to 177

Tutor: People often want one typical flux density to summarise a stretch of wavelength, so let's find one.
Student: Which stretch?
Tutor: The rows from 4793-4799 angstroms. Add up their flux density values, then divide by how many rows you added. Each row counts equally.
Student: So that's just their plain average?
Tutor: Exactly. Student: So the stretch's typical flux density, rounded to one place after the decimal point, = 9.8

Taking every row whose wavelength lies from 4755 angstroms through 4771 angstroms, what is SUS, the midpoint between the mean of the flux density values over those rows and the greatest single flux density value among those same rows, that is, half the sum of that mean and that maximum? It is 10.3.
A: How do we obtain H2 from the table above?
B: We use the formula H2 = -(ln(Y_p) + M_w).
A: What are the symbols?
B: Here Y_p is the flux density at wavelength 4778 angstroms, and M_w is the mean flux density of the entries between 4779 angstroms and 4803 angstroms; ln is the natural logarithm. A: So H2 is -12.5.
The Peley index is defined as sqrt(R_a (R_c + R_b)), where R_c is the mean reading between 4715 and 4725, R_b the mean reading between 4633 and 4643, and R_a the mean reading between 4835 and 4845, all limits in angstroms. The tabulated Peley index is 15.8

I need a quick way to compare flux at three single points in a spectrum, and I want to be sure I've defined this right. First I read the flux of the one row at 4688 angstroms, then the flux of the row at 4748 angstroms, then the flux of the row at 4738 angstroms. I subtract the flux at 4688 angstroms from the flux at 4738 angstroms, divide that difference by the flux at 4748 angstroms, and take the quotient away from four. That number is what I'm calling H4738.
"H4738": 4.07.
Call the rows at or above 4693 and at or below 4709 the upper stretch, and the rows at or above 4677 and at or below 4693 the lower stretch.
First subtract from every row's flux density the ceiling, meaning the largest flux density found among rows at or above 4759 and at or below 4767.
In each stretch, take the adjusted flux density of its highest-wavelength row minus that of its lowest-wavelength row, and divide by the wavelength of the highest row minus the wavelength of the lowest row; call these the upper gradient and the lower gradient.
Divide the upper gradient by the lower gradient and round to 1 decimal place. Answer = 33.1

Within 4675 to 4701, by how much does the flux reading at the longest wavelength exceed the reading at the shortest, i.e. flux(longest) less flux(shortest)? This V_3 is -1.4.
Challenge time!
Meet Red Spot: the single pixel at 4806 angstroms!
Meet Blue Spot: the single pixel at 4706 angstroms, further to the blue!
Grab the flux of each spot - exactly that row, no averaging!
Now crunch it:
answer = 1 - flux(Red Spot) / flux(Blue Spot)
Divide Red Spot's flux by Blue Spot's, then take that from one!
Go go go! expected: -0.11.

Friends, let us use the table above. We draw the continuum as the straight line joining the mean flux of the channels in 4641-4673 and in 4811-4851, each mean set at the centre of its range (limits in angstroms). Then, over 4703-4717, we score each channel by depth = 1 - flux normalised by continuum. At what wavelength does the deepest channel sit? 4708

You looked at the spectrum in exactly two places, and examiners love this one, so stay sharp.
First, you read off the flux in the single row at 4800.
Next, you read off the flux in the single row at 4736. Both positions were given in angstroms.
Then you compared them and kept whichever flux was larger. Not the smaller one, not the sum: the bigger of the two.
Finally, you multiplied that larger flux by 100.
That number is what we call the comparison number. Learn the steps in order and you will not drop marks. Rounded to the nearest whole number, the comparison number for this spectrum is 1149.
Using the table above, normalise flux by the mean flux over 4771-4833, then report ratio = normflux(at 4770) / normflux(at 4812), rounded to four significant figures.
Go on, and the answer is 1.049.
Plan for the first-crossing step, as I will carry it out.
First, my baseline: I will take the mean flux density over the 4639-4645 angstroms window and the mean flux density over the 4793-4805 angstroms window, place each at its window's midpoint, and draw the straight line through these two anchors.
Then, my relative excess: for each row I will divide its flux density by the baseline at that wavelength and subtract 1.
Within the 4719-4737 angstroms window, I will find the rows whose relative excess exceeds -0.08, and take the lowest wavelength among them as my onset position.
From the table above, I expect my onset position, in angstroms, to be 4720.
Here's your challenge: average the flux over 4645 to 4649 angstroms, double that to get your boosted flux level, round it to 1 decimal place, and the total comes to 18.8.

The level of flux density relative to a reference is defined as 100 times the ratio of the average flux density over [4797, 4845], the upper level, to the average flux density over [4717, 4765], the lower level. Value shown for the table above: 109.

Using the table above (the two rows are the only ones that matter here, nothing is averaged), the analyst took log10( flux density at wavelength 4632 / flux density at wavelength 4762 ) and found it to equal 0.11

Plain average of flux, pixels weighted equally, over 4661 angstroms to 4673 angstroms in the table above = 10.2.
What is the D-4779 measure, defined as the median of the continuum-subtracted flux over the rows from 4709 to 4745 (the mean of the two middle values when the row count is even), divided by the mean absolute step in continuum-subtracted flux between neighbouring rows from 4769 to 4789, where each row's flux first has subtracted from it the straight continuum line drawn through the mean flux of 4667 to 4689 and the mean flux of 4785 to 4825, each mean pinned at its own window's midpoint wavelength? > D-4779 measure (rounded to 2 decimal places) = -0.15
